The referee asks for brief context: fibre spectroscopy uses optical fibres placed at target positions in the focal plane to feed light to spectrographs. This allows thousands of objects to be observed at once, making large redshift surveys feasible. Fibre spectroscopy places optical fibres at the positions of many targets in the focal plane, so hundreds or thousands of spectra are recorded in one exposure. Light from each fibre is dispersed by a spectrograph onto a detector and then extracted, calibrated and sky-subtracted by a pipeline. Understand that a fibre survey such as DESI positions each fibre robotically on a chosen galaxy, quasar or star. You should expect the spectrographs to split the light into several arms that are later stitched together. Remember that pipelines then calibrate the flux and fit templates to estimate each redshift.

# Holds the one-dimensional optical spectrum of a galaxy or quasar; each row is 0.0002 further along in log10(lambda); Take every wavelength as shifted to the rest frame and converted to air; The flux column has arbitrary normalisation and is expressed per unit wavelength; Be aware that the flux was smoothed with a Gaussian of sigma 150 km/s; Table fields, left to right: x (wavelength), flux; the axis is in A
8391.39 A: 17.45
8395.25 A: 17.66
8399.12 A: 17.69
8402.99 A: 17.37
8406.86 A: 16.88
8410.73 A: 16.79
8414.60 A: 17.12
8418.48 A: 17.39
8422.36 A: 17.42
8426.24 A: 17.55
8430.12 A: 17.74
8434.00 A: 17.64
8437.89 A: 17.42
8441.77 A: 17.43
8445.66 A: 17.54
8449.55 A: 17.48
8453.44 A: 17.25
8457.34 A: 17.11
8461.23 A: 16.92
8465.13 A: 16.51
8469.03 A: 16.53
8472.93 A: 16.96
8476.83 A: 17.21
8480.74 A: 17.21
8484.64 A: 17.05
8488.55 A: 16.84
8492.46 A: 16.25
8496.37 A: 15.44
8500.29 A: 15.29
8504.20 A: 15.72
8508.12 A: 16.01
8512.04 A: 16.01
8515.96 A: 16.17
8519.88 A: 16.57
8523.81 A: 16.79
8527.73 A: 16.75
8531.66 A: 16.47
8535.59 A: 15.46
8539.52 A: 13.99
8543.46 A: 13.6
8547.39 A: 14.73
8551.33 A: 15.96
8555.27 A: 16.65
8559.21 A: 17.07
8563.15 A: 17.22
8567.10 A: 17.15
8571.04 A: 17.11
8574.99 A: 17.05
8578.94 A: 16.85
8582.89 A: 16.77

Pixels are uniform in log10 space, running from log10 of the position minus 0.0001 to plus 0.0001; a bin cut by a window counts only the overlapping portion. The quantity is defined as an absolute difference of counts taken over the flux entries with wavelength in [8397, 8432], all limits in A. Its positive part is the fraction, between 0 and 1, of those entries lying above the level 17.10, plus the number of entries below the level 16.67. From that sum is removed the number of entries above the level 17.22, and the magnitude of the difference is 5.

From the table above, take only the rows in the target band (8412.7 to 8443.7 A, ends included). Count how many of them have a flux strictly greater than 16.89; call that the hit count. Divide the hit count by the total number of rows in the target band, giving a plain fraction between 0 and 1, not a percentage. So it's 1.0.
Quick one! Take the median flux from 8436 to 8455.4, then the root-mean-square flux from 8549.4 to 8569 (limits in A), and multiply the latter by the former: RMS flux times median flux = 293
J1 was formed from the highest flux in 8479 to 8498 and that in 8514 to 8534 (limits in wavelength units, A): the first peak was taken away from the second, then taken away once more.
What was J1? -17.6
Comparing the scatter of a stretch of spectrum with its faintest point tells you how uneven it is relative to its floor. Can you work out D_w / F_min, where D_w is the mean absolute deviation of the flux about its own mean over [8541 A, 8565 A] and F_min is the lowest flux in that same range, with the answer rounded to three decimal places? 0.084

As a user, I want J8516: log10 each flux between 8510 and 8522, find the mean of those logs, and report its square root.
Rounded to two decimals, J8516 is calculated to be 1.10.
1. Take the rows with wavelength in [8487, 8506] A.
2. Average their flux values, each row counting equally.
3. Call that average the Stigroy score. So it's 15.9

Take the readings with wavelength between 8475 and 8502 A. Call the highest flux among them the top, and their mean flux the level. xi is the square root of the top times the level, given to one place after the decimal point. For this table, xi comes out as 16.8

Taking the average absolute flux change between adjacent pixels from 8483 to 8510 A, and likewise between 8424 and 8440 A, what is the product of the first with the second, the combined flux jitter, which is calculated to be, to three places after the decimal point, 0.070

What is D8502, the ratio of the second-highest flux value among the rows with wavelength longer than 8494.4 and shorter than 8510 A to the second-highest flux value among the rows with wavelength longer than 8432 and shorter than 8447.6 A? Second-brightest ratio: 0.90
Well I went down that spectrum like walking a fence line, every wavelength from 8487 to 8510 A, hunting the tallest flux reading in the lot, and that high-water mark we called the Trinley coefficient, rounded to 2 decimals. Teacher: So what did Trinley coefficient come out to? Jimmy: 16.84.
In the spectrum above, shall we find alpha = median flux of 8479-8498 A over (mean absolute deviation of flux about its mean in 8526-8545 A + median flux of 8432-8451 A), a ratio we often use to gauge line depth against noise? 0.903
